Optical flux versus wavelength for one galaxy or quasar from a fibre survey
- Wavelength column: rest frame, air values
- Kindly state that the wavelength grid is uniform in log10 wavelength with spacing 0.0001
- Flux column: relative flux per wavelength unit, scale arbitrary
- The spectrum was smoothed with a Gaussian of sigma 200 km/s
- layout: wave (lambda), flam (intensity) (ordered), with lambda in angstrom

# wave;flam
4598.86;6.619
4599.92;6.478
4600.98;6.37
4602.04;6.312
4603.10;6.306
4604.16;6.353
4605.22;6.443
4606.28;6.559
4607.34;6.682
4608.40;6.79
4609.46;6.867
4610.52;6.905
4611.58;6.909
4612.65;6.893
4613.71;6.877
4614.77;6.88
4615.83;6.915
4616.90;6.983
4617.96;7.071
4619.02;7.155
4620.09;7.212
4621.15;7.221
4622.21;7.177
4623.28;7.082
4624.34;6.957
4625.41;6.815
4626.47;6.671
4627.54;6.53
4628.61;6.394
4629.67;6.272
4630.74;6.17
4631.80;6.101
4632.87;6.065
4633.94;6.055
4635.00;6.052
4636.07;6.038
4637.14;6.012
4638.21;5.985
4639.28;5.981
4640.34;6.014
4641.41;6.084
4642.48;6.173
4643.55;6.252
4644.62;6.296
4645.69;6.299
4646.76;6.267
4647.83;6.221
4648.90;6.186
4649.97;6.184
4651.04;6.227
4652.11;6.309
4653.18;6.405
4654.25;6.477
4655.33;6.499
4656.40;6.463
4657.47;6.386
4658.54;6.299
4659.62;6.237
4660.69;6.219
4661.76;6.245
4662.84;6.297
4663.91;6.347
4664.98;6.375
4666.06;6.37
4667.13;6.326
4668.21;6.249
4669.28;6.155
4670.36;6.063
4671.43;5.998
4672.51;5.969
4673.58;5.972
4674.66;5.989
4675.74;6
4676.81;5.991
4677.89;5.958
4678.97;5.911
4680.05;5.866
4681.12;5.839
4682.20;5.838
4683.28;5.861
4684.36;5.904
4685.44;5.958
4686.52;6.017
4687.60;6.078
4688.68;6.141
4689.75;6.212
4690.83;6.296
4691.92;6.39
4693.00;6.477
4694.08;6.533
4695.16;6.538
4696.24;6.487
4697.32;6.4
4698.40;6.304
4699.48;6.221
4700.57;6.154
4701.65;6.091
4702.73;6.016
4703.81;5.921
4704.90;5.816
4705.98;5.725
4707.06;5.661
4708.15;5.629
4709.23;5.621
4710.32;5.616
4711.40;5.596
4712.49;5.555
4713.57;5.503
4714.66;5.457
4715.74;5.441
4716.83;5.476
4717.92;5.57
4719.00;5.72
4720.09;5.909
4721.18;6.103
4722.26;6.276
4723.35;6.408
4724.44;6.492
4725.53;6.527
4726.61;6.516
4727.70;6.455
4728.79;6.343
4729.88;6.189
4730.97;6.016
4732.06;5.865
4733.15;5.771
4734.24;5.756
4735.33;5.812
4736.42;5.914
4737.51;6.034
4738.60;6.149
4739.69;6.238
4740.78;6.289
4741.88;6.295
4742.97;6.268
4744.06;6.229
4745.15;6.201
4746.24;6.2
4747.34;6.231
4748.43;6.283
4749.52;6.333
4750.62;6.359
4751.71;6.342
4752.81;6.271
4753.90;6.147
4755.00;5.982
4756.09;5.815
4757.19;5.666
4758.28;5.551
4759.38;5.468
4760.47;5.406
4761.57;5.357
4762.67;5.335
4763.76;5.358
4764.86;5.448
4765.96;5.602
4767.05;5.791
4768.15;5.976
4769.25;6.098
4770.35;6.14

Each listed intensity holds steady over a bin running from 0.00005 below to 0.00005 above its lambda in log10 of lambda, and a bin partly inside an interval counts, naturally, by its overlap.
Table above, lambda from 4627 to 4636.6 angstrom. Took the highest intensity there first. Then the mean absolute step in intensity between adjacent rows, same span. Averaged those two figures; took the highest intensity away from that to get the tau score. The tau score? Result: -3.23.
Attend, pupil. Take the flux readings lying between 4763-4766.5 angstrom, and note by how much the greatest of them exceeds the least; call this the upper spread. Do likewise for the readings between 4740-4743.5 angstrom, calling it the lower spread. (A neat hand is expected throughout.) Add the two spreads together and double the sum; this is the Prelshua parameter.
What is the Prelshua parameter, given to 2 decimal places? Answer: 0.54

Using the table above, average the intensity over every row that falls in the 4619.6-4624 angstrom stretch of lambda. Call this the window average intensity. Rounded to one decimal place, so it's 7.2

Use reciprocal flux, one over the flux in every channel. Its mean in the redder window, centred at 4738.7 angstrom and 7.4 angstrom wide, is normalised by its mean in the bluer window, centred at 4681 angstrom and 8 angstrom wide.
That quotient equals 0.96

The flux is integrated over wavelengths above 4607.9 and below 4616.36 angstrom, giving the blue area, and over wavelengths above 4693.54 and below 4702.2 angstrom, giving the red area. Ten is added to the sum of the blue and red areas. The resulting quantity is 123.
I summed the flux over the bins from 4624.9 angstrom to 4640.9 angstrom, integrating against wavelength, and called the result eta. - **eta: 99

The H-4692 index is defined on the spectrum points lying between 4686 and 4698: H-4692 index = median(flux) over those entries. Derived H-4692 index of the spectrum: 6.4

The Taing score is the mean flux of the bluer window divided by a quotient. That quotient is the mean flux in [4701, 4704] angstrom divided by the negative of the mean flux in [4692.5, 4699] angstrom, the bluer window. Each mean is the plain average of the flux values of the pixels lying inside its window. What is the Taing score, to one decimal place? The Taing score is -6.9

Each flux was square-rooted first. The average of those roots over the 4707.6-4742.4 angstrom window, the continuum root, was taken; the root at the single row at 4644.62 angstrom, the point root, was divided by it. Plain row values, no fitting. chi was 1.029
